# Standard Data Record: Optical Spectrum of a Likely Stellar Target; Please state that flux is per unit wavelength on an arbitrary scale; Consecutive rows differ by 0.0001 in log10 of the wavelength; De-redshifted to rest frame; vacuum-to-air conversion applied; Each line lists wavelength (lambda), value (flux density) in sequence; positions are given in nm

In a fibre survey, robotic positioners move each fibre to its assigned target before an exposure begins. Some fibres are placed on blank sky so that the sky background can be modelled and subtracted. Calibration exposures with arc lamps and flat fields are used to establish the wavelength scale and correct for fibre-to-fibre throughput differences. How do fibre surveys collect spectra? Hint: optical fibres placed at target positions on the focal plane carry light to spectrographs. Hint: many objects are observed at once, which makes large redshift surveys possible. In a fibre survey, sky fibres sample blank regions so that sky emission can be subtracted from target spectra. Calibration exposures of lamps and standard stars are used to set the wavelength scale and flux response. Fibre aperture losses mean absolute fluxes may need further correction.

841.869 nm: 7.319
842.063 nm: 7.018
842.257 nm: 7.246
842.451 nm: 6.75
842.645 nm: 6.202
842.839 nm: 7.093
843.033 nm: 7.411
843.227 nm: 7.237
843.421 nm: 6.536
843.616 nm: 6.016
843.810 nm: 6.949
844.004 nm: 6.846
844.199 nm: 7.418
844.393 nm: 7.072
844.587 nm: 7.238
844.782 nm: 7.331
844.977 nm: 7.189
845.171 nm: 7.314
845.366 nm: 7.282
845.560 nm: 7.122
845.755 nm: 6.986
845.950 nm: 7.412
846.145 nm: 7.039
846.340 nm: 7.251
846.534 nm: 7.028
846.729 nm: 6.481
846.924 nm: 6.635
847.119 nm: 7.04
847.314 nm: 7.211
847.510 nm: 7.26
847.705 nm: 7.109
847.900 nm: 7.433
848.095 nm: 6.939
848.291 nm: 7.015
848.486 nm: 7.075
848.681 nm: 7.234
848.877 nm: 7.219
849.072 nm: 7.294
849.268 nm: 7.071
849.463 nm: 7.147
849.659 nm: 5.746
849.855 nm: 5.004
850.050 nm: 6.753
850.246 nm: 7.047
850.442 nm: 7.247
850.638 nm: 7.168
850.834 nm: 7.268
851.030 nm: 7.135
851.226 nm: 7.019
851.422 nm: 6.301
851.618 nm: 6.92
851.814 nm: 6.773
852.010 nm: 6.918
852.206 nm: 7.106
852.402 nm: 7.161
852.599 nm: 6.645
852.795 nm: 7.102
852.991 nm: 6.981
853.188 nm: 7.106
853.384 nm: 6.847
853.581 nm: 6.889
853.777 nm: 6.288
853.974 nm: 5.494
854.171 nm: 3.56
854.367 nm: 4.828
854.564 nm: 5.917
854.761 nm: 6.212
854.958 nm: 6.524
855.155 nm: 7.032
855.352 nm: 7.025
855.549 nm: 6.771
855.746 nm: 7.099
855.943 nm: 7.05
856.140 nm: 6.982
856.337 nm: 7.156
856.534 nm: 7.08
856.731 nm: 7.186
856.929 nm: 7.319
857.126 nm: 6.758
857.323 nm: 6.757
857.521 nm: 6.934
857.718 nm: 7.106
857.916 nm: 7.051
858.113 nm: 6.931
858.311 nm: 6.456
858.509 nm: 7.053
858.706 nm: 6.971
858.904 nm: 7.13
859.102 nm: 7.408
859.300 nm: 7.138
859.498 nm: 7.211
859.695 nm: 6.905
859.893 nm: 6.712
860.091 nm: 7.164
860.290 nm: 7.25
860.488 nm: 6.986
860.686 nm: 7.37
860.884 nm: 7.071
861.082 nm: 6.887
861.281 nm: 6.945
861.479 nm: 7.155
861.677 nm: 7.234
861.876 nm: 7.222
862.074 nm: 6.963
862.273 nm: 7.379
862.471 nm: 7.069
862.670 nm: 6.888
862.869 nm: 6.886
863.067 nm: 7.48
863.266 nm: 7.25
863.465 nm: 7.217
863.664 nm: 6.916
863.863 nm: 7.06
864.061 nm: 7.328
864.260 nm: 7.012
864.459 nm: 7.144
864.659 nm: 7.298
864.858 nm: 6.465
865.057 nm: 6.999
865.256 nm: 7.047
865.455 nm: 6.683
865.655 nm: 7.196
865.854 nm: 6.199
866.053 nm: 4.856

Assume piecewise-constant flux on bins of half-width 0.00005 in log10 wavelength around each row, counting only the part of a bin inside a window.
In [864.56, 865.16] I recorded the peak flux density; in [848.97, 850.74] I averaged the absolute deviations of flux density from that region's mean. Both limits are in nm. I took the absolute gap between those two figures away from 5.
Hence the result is -1.70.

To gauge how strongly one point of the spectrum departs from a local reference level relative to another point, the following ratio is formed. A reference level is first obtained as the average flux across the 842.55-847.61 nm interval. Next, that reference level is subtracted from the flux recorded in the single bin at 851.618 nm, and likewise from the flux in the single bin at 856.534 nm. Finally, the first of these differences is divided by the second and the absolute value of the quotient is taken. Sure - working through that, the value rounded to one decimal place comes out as 1.8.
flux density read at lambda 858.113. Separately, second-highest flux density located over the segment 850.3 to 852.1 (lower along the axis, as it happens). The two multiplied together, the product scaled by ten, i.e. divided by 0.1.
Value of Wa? 502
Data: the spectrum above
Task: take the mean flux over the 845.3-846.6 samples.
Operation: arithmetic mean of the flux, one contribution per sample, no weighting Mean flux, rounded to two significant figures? 7.2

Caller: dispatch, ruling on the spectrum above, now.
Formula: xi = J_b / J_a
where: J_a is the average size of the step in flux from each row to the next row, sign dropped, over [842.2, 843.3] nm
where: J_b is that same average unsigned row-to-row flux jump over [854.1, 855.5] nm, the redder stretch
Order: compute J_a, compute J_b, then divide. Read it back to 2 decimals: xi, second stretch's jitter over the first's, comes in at 1.19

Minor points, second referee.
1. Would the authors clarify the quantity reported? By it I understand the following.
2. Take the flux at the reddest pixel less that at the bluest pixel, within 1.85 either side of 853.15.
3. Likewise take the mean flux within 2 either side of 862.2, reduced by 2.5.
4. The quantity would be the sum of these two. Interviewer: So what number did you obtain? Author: 4.85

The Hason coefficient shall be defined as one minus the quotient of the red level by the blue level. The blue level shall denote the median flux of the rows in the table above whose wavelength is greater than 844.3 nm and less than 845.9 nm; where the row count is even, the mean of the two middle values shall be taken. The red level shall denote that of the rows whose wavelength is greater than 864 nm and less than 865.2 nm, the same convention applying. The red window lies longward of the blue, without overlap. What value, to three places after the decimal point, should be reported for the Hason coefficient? 0.019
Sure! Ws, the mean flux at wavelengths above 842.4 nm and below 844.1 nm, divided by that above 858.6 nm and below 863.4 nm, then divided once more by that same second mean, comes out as 0.134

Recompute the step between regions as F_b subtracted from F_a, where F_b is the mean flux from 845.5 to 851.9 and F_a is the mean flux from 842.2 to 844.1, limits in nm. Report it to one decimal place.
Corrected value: -0.1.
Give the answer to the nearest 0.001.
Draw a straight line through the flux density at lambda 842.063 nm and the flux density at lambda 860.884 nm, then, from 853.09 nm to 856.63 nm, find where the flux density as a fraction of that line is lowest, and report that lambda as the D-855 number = 854.171 nm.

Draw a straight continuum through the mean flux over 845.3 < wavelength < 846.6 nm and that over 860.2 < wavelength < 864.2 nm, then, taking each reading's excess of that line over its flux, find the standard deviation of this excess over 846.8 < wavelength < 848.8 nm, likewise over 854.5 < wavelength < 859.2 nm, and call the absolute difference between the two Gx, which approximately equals 0.13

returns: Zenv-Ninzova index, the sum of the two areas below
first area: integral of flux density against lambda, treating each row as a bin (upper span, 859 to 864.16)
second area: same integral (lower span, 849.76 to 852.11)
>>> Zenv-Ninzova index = 53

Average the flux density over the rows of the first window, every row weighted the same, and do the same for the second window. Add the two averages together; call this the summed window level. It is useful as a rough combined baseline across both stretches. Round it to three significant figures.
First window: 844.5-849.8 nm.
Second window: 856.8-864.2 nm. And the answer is 14.1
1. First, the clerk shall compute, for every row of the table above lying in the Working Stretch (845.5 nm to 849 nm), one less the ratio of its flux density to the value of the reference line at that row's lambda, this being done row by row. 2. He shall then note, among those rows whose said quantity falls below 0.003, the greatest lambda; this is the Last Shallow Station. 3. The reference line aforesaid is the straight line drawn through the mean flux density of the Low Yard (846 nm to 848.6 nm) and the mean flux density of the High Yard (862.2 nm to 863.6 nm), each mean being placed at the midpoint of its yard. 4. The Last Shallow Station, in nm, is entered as 848.877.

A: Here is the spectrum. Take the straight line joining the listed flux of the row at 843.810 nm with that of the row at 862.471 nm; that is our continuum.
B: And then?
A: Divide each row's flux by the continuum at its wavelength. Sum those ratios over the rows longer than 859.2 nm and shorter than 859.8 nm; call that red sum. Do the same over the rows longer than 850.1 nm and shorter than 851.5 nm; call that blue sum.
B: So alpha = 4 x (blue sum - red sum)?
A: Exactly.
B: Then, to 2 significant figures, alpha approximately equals 16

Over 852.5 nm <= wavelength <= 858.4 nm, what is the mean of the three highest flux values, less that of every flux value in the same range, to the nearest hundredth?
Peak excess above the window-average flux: 0.58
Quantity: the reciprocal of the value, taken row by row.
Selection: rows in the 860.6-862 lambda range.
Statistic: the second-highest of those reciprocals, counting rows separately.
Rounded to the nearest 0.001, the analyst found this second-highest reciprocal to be 0.144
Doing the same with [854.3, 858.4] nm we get 0.169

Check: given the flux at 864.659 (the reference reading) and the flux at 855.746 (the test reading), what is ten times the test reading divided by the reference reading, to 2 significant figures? 9.7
